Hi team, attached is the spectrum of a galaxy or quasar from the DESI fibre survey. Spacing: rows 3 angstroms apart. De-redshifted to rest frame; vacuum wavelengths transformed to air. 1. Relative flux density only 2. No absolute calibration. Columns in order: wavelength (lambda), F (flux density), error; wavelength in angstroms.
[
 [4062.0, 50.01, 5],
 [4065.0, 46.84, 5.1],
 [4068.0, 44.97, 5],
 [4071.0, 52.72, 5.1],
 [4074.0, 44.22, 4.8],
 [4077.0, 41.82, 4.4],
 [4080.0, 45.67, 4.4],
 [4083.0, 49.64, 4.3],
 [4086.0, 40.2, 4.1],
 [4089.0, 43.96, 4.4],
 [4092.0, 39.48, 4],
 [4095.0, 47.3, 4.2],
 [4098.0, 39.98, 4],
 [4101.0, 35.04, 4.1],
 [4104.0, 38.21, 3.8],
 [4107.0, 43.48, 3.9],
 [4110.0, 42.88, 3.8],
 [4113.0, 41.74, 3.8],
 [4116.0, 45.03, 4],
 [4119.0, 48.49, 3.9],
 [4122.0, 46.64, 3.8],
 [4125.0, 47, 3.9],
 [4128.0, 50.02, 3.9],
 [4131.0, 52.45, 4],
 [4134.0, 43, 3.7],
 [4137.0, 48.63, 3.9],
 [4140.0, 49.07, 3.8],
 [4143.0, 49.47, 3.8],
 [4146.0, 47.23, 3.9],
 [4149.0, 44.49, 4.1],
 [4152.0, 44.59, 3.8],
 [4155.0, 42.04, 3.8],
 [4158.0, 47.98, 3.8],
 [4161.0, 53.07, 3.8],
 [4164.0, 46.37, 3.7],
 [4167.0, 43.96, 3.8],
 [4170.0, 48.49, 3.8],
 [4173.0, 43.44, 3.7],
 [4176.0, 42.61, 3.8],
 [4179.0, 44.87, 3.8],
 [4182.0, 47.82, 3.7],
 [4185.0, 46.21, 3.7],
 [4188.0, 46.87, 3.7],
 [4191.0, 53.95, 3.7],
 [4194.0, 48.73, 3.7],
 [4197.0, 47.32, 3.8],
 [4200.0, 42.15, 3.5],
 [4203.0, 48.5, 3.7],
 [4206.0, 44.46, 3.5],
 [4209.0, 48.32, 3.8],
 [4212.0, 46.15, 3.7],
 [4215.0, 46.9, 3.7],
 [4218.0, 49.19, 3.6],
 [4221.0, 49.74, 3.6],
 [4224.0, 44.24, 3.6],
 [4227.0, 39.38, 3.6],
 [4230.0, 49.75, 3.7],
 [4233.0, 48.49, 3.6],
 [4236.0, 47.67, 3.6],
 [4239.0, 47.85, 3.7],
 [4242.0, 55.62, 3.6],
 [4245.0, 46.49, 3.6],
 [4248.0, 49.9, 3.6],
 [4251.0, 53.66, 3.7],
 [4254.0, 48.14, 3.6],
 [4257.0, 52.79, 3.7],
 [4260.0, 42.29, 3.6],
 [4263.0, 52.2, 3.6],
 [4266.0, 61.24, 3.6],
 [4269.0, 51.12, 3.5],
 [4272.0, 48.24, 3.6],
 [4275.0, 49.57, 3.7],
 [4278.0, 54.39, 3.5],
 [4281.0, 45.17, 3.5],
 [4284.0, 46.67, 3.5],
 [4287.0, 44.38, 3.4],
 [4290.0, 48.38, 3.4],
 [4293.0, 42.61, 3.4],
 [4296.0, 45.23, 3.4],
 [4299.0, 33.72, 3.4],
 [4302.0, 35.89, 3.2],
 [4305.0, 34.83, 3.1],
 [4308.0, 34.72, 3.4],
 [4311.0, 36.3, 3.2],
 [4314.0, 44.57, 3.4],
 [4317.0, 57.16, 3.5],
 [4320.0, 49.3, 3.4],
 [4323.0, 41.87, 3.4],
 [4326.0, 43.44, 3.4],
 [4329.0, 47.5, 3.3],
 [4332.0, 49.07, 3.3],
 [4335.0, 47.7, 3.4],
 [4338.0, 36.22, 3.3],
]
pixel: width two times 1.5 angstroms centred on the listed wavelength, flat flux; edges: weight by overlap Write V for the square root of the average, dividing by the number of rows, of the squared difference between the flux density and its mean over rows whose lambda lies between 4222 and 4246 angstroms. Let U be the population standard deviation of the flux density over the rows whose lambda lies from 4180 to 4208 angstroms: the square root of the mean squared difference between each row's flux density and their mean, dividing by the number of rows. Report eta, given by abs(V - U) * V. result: 5.5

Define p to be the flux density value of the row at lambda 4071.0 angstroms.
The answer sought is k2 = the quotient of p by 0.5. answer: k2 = 105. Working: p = 52.72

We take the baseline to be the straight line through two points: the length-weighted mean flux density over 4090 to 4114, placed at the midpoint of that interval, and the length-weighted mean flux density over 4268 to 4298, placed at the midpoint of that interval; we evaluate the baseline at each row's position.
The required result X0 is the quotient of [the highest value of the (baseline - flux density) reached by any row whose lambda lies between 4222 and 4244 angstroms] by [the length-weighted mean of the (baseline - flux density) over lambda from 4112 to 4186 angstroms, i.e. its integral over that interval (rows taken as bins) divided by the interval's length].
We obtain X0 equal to -1.5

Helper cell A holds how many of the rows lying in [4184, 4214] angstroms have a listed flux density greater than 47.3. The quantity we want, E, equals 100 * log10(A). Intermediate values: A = 5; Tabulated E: 70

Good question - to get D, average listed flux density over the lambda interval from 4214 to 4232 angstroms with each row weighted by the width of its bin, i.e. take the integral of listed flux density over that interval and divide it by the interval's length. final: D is 47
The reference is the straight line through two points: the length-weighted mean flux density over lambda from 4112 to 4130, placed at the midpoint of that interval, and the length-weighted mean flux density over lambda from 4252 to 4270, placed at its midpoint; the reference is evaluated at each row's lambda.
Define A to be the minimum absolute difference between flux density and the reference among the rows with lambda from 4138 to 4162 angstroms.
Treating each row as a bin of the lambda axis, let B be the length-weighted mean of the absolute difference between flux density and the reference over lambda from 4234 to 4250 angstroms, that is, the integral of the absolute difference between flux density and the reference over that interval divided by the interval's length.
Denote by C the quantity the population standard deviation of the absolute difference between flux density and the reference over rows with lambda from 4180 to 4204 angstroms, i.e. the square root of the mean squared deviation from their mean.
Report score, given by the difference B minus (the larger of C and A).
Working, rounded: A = 0.0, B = 3.1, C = 2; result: 1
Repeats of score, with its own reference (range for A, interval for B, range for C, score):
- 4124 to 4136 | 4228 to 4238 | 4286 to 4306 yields -3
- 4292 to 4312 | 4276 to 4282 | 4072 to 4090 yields -3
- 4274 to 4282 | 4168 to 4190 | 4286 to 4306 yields -3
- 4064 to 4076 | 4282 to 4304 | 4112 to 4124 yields 8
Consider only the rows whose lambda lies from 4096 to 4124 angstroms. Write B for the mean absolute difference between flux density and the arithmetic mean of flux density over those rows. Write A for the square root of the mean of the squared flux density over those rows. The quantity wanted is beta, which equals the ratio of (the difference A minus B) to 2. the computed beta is 19.7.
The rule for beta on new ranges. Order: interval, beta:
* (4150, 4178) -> 21.6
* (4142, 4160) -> 21.9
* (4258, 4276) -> 23.5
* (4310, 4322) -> 20.5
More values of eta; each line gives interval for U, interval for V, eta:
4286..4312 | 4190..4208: 5.7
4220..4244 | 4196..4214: 4.8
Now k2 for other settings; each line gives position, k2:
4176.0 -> 85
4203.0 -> 97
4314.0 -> 89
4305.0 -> 70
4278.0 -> 109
